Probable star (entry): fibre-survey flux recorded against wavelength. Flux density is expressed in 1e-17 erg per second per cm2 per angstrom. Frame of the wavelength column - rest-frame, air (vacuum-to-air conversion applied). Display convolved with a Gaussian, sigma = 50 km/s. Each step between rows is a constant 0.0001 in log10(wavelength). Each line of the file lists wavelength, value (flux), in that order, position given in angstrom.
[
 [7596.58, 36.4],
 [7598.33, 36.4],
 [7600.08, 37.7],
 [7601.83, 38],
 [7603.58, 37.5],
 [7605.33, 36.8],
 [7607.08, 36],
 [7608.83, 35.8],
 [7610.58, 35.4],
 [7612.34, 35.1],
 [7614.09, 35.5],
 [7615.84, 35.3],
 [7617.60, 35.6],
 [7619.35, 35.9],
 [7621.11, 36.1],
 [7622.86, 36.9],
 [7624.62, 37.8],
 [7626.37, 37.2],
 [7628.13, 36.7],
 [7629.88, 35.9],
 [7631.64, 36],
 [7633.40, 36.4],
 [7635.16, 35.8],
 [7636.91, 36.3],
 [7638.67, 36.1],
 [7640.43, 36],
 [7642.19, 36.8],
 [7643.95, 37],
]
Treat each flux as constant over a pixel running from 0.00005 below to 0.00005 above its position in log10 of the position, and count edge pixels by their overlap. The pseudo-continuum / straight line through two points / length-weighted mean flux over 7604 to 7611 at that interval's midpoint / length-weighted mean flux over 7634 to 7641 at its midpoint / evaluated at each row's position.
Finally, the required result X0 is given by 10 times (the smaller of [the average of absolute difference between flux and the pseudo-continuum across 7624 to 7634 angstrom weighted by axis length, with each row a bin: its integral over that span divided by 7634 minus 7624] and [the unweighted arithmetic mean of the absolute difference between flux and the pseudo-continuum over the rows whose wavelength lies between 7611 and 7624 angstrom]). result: 6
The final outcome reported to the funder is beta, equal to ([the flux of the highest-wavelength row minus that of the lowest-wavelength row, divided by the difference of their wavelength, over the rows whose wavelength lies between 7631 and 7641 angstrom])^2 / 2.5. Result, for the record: 0.000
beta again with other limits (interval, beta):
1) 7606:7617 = 0.003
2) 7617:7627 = 0.013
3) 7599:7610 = 0.019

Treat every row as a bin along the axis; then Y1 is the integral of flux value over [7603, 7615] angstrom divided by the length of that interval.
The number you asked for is 36.0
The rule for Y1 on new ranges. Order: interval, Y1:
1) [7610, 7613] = 35.2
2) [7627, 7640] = 36.2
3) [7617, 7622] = 35.9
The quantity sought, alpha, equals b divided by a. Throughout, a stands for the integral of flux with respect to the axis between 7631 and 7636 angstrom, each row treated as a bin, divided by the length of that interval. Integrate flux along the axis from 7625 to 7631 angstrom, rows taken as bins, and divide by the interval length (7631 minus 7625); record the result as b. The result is 1.02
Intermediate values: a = 36.0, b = 36.7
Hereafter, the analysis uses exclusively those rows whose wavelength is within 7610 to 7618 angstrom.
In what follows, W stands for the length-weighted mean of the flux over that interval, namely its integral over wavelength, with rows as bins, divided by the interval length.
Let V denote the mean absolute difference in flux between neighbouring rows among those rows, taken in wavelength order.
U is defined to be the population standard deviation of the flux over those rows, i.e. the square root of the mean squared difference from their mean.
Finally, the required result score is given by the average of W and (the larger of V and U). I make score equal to 17.8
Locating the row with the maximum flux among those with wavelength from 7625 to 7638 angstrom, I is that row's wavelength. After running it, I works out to 7626.37 angstrom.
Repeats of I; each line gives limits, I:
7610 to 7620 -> 7619.35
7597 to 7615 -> 7601.83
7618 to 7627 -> 7624.62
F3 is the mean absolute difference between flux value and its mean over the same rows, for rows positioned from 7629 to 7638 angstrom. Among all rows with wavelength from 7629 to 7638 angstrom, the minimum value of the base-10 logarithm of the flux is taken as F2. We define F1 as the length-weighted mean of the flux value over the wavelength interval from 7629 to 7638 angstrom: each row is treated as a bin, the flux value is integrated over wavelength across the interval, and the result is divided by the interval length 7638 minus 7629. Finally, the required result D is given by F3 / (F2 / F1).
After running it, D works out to 5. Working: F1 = 36.1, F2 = 1.55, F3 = 0.22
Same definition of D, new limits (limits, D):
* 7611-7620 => 5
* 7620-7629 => 11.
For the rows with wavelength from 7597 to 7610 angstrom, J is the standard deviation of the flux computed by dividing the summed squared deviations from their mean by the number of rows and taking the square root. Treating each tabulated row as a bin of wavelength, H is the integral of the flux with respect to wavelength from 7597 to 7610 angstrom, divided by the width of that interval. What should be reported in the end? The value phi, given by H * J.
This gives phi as 30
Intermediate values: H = 36.9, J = 0.80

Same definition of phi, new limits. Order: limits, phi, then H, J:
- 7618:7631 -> 24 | 36.6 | 0.67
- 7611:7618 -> 7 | 35.3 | 0.19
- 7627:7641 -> 10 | 36.2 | 0.28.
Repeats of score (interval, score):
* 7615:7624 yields 18.3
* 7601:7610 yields 18.8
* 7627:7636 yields 18.3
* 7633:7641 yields 18.2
